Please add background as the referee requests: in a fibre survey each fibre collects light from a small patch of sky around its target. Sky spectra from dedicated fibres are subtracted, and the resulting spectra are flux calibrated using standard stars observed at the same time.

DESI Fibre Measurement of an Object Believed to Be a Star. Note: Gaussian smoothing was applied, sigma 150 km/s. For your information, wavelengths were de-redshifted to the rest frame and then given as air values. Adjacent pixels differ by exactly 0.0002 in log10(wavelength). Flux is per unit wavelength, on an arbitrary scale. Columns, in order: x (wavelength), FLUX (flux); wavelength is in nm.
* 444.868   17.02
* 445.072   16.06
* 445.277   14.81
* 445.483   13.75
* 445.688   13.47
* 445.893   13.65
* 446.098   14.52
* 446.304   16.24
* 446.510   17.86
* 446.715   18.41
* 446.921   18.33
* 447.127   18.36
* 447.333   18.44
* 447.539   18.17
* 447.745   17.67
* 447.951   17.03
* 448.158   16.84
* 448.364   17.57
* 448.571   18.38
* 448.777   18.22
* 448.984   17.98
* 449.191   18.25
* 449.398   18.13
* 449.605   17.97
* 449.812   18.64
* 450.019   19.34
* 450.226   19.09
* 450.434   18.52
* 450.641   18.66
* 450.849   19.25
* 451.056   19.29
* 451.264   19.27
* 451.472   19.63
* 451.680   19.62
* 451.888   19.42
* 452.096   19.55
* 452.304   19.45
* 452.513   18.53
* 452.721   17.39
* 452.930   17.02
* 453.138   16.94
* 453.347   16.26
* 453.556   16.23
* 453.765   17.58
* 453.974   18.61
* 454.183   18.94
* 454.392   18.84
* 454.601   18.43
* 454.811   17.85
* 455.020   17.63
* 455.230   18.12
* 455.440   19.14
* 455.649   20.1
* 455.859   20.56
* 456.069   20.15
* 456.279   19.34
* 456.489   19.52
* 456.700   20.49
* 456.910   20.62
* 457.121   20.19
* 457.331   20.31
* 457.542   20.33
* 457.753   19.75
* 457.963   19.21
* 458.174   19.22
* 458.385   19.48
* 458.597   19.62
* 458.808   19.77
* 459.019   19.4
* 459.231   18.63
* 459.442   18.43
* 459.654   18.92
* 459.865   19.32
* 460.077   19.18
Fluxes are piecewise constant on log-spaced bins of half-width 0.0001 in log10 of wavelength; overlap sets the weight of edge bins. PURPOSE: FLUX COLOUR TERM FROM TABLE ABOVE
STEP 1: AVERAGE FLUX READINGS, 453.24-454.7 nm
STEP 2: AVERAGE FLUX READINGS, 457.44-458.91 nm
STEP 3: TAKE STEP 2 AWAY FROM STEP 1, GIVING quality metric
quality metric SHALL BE -1.8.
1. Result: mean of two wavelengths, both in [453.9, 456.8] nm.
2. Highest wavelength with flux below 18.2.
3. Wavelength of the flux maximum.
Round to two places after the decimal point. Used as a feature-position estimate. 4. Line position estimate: 455.54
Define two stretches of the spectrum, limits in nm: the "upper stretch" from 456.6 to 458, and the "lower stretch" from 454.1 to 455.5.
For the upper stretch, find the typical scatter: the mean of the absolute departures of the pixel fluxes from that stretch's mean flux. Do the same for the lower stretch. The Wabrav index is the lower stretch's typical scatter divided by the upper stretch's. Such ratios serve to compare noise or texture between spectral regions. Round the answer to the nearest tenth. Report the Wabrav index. 1.3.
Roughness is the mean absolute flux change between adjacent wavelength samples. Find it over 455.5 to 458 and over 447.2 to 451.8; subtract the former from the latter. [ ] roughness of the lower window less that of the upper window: -0.07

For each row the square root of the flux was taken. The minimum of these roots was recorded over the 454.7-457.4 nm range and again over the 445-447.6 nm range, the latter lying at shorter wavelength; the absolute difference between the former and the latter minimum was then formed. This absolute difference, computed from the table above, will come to 0.53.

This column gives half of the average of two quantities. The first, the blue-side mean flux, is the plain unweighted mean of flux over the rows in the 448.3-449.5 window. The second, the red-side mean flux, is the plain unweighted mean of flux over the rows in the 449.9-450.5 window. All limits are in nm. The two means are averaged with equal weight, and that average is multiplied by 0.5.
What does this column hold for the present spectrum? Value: 9.3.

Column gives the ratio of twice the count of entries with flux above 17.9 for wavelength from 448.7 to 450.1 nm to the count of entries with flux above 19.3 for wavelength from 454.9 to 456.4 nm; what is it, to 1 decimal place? 3.5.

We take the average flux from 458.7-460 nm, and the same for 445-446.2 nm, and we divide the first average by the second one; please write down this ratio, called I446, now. 1.33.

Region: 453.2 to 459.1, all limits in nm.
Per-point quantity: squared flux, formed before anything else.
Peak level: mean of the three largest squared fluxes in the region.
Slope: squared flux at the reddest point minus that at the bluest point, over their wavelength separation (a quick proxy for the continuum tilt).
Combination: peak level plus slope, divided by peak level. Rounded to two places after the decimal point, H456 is 1.05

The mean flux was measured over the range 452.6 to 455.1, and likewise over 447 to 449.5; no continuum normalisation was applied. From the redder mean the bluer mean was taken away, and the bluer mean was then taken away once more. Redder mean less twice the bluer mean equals -18.2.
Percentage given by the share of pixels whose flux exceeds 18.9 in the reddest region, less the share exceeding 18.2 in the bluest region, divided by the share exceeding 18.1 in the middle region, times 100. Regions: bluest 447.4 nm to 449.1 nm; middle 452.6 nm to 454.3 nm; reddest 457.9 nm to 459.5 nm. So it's 200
